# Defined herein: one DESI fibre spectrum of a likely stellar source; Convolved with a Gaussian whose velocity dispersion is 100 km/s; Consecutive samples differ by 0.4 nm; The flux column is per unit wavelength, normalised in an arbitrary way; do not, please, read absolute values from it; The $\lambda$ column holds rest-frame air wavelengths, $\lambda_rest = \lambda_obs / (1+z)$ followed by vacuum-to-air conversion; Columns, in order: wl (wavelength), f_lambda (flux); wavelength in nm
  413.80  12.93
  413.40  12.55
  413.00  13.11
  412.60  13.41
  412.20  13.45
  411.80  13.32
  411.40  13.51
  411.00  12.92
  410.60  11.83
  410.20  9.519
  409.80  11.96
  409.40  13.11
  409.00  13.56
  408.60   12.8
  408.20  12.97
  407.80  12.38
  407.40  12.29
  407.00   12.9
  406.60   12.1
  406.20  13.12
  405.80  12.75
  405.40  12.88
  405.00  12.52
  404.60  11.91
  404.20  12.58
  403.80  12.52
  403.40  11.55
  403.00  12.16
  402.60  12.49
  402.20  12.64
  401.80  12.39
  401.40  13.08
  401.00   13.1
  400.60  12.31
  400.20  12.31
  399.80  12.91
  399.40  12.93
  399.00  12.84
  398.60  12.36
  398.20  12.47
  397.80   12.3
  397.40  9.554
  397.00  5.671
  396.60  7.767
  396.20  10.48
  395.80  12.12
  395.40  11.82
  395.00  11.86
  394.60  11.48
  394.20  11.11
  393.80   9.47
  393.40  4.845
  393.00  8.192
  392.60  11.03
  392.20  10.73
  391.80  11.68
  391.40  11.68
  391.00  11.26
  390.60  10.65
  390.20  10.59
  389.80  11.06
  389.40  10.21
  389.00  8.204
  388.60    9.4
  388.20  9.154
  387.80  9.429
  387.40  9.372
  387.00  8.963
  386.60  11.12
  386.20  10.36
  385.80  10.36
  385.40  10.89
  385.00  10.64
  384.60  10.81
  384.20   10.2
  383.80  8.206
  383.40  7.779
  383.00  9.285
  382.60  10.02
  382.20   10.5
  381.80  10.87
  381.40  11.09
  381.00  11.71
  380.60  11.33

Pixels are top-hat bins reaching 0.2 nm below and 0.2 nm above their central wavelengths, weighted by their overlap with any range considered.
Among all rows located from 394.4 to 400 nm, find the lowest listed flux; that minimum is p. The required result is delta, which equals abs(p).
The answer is 5.7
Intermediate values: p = 5.671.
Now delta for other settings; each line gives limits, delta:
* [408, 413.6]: 9.5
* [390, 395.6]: 4.8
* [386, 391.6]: 8.2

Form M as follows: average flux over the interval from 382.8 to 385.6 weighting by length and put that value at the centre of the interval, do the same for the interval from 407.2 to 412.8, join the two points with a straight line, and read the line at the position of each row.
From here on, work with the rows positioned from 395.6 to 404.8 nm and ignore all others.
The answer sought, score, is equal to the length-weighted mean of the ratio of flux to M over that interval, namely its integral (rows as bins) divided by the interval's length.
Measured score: 1.02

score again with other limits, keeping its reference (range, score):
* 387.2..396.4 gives 0.97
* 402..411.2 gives 1.01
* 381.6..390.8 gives 1.00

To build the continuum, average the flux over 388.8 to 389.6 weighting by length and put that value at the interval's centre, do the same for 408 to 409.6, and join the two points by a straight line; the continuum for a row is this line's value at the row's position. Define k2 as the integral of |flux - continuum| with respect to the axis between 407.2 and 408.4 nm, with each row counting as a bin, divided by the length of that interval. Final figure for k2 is 0.36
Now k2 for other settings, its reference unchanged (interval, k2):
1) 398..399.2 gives 1.48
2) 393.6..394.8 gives 0.92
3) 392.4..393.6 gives 2.71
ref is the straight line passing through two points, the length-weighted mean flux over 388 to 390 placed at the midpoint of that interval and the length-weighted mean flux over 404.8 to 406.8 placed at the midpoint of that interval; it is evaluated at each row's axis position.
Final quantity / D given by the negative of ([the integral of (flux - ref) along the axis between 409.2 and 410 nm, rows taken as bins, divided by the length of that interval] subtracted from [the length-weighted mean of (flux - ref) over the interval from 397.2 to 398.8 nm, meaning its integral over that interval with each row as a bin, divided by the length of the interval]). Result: -1.3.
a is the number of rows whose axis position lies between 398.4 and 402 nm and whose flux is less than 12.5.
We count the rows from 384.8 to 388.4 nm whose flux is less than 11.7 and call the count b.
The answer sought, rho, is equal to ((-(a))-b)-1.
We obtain -14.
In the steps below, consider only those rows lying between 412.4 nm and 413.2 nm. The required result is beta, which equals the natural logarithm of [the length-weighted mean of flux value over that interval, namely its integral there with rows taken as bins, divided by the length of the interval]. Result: 2.58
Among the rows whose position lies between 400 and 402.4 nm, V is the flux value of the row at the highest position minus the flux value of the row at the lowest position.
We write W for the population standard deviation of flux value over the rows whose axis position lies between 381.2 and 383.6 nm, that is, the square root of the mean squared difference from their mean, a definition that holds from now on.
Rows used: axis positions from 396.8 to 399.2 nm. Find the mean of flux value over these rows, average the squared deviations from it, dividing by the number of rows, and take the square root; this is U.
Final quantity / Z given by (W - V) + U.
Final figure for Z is 3.4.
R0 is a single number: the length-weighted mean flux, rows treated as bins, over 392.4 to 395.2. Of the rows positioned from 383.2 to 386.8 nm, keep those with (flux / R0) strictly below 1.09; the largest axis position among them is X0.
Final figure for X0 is 386.20 nm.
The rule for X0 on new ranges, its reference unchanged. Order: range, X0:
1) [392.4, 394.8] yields 393.80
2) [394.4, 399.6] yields 397.40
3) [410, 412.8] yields 410.20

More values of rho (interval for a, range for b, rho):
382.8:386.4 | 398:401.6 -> -10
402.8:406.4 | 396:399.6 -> -8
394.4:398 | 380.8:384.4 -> -18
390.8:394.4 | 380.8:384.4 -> -18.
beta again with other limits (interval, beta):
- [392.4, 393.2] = 2.26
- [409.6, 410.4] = 2.37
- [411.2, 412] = 2.60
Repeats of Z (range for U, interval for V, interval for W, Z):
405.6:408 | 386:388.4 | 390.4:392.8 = 2.0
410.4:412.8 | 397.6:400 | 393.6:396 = 0.9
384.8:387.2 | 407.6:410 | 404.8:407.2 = 1.4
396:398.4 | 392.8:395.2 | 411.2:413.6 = -0.9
